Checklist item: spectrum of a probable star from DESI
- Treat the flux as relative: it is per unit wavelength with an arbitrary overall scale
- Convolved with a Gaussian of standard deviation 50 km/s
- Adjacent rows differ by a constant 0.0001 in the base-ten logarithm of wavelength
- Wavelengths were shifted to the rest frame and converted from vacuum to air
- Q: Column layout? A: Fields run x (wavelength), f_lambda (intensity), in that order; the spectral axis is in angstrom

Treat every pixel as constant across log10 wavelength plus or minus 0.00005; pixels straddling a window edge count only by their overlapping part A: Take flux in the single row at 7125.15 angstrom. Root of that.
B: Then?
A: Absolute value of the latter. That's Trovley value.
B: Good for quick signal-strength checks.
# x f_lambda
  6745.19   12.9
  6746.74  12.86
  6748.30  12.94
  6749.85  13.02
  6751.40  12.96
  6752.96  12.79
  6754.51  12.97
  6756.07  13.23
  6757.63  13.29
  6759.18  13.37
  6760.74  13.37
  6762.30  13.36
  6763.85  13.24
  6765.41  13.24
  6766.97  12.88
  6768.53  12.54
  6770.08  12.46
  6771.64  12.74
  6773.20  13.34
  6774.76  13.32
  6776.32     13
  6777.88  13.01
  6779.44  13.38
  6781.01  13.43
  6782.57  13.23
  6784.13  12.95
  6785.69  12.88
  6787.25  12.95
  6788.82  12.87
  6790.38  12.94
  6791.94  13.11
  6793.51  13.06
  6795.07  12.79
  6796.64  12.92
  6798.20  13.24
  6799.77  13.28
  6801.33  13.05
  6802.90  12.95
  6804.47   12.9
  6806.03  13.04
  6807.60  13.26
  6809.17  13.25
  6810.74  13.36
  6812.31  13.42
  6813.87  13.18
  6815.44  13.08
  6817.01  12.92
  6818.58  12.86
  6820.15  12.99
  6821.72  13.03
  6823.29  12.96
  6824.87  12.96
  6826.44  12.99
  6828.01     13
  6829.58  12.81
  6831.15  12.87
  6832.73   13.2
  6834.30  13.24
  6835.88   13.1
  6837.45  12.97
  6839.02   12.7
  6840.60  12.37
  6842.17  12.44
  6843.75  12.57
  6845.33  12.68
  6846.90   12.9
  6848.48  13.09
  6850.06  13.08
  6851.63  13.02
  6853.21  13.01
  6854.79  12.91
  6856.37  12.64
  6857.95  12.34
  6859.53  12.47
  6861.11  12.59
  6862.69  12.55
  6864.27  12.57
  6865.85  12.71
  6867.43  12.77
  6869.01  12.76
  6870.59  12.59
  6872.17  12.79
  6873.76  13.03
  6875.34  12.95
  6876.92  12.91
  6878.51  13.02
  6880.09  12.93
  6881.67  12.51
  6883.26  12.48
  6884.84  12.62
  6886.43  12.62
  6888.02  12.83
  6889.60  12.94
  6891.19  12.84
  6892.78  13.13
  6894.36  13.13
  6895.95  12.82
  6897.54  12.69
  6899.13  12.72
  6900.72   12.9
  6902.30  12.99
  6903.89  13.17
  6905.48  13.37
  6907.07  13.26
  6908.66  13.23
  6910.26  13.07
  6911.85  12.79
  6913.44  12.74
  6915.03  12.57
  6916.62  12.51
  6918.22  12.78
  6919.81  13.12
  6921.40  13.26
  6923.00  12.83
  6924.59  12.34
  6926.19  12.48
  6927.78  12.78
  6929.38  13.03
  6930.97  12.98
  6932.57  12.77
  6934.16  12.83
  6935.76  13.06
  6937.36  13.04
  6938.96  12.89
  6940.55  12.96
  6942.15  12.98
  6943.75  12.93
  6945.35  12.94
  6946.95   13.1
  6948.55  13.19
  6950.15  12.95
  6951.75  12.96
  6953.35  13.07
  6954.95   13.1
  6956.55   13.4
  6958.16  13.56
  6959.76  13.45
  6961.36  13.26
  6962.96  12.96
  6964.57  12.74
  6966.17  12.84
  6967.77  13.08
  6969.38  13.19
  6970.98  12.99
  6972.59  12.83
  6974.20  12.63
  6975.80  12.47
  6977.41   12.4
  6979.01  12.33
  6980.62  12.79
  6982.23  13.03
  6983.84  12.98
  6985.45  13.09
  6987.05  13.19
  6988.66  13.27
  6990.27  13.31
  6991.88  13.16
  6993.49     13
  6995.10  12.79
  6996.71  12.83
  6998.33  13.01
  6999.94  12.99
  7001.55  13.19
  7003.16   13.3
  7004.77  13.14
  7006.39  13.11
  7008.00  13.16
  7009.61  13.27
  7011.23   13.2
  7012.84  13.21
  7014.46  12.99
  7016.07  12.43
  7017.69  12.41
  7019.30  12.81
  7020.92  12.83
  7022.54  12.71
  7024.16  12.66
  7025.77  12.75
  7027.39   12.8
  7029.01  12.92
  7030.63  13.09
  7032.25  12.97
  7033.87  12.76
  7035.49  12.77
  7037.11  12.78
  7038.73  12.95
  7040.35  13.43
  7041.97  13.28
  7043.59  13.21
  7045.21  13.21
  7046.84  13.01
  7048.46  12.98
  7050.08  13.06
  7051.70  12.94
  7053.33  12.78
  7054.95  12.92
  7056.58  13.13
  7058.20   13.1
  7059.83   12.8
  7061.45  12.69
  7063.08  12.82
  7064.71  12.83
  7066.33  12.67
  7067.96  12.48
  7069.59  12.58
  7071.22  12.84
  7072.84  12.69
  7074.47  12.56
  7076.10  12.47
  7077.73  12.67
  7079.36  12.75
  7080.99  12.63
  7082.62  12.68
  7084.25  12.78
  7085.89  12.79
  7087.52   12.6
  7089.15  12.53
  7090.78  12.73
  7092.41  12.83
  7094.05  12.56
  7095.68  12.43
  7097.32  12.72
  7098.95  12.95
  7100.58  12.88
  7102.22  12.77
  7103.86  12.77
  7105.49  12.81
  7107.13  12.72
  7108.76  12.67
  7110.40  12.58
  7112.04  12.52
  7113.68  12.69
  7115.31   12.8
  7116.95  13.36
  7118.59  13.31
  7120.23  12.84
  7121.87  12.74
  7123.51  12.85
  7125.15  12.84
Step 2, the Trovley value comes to 3.58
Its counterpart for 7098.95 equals 3.60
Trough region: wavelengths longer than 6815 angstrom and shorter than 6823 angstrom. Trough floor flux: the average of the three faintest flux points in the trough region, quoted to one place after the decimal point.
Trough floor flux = 12.9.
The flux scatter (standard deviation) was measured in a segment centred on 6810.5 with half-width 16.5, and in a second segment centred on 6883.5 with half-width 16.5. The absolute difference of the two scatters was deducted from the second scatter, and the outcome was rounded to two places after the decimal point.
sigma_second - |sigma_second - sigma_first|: 0.17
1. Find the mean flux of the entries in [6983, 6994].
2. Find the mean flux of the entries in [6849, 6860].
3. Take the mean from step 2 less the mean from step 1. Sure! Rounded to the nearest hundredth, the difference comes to -0.36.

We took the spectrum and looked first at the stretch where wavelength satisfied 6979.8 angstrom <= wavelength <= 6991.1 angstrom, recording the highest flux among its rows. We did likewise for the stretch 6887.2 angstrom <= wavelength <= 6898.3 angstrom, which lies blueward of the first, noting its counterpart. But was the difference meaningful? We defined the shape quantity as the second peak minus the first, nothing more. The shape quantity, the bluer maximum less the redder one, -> -0.18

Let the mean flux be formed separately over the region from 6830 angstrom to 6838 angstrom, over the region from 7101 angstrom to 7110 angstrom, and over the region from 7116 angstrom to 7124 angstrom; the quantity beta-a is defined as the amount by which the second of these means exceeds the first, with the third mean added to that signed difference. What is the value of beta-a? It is 12.7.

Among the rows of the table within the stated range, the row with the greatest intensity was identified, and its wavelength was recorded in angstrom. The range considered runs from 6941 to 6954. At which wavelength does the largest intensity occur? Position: 6948.55 angstrom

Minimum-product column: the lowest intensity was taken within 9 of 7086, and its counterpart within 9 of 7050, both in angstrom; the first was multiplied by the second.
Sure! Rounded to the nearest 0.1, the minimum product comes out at 160.1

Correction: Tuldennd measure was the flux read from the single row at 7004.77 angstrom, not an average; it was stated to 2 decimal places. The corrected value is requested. 13.14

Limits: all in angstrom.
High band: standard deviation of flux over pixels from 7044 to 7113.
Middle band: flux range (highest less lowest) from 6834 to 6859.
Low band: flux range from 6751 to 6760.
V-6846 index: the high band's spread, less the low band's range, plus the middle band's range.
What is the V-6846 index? 0.5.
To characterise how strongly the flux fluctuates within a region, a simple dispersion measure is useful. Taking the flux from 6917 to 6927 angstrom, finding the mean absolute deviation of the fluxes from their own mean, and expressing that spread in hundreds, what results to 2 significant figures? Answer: 0.0027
